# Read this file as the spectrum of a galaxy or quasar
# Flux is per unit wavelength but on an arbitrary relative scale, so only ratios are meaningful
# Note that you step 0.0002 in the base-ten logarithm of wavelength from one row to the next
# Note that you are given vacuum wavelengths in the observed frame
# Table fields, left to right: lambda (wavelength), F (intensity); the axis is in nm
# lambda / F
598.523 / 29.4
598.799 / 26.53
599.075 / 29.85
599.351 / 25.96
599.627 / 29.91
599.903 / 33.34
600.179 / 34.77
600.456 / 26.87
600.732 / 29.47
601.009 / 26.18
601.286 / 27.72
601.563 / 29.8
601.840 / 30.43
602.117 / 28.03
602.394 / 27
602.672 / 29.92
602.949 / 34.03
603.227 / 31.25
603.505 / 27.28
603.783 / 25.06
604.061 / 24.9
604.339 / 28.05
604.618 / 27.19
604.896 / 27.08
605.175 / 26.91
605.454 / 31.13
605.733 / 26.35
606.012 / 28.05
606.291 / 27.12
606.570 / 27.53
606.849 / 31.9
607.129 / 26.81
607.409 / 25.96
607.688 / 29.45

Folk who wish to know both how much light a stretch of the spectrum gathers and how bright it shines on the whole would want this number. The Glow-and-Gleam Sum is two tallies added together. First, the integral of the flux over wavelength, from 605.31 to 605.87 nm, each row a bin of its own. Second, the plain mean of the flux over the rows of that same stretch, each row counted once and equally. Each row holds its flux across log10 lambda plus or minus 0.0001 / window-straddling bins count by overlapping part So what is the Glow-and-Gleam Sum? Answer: 44.8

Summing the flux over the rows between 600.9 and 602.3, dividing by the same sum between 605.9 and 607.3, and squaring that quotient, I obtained 1.01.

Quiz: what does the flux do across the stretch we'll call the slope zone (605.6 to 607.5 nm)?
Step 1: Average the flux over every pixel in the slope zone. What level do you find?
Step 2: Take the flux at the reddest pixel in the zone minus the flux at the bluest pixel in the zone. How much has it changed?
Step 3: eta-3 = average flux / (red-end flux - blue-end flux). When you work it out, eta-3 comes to -71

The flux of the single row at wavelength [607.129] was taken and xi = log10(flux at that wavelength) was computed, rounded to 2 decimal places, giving 1.43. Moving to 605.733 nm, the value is 1.42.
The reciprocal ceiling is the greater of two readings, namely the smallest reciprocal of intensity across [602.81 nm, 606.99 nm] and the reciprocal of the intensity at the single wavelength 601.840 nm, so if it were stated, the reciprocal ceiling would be 0.033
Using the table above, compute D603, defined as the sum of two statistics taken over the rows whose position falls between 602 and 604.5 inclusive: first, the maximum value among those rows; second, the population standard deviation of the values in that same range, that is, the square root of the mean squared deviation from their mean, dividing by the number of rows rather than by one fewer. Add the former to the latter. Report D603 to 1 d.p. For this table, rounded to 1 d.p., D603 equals 36.8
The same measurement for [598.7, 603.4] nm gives 37.4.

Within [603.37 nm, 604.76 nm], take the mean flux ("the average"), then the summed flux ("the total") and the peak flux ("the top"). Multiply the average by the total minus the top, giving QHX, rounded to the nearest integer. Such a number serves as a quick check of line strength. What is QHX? 2767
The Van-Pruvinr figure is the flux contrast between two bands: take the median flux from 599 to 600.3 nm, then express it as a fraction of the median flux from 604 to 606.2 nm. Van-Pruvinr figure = 1.10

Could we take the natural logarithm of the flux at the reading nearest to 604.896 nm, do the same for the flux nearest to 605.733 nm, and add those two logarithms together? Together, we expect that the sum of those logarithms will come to 6.57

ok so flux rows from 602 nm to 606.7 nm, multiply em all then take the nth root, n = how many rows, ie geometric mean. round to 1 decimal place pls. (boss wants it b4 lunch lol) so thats 28.0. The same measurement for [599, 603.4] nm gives 29.5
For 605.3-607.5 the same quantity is 28.0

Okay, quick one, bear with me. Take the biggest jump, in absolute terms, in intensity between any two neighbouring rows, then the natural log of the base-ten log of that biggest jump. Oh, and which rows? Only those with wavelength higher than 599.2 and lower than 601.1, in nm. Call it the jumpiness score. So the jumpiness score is -0.1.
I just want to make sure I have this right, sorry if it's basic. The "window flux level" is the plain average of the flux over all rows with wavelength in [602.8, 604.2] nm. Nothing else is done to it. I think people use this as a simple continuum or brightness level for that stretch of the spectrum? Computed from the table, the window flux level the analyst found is 28.5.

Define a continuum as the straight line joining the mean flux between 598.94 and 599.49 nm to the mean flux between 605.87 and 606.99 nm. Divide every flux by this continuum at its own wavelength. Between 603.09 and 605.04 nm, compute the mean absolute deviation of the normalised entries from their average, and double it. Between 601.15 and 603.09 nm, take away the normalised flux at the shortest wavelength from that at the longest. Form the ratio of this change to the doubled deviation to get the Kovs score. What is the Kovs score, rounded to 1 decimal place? 2.2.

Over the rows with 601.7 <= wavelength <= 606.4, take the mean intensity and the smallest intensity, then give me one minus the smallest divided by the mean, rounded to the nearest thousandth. 0.118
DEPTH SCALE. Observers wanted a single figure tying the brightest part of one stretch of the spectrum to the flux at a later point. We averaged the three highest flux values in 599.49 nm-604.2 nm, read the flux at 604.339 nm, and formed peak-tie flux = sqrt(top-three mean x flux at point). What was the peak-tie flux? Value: 30.9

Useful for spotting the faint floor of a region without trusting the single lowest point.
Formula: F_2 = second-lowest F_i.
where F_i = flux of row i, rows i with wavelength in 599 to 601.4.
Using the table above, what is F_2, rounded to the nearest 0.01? 26.18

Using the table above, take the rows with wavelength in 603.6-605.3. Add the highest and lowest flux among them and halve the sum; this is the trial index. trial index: 26.5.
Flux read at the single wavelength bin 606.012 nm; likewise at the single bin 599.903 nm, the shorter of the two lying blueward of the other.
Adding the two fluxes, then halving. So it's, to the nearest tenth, 30.7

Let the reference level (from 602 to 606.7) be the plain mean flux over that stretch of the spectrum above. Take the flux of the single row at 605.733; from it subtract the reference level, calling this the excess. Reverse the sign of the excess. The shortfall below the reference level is 1.7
